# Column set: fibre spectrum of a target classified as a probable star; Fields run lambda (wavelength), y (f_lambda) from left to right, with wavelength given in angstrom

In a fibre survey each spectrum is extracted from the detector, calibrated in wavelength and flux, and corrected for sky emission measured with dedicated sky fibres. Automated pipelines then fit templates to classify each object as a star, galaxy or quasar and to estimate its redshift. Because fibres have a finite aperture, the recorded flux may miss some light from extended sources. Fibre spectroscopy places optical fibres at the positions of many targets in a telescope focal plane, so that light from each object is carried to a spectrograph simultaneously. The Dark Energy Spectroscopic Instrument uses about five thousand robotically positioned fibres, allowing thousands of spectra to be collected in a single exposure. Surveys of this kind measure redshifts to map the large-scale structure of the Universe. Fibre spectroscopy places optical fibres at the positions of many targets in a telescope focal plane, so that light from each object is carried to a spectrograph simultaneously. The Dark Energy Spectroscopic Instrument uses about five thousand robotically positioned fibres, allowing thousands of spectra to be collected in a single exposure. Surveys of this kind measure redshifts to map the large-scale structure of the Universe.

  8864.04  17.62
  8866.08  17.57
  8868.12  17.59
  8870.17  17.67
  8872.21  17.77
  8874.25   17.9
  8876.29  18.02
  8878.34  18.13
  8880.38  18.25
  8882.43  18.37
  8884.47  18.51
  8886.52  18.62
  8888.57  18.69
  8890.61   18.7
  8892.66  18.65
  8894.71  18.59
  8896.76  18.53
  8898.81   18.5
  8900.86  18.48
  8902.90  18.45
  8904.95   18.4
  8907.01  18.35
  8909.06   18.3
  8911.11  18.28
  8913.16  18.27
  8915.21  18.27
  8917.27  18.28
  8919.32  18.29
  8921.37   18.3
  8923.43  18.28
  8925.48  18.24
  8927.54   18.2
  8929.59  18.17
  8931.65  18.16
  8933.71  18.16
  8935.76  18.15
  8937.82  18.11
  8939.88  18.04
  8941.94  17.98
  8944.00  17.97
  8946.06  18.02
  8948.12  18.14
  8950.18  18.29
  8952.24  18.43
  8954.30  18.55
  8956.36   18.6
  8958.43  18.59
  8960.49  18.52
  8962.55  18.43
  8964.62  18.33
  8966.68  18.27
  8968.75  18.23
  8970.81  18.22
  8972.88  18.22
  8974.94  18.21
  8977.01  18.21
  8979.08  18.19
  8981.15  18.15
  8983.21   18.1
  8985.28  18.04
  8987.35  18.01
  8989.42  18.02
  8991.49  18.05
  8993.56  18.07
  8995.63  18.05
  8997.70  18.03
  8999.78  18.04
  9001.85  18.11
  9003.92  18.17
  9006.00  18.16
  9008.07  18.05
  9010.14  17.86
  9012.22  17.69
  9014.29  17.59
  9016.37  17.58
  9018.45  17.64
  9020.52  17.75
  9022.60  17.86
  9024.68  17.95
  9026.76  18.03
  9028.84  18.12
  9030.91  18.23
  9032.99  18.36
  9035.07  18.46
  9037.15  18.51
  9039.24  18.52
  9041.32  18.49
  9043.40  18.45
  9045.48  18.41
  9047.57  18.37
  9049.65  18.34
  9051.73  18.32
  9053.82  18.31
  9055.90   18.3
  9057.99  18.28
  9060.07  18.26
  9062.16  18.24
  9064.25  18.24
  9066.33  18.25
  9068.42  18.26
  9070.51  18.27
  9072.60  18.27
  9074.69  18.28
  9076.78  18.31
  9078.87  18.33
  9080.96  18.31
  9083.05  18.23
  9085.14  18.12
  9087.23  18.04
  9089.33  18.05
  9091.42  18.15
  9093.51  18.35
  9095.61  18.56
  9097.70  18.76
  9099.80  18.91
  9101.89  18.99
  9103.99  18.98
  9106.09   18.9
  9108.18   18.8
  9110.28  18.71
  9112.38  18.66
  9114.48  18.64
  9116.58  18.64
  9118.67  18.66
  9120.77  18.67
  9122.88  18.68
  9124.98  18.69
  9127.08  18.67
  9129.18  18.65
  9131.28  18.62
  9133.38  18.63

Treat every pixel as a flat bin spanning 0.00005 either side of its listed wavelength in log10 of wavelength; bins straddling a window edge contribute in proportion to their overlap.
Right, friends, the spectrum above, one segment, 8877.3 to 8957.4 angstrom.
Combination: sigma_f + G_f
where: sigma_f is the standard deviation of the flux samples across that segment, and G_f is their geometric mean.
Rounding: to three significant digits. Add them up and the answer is 18.5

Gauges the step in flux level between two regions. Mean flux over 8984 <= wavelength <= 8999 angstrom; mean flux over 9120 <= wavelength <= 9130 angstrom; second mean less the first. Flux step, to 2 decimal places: 0.63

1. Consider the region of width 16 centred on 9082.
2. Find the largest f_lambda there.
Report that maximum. 18.33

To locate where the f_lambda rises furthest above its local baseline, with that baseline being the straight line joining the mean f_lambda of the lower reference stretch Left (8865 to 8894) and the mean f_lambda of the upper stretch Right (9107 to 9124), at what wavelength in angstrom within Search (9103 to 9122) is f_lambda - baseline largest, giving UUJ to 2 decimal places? 9103.99 angstrom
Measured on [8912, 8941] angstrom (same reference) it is 8921.37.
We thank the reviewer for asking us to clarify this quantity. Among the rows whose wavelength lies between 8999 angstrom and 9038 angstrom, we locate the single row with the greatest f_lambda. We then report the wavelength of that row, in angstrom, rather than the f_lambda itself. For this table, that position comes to 9037.15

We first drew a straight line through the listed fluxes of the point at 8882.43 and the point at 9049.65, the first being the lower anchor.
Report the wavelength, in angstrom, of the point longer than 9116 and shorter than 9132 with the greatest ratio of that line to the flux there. 9131.28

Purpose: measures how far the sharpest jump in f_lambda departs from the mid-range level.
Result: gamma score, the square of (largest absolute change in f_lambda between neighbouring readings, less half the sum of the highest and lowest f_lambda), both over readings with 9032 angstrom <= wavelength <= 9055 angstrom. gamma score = 335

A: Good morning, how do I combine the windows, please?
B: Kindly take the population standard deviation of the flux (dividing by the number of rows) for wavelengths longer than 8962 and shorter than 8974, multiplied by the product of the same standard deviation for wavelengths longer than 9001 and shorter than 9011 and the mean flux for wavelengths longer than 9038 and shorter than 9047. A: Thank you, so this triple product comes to 0.16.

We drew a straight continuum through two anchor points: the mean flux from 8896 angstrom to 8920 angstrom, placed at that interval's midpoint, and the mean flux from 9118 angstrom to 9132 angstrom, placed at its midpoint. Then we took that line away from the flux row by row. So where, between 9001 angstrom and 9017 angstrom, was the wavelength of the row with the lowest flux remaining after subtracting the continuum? 9016.37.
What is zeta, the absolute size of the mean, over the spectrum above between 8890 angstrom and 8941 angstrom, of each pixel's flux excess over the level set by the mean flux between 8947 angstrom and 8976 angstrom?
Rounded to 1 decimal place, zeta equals 0.0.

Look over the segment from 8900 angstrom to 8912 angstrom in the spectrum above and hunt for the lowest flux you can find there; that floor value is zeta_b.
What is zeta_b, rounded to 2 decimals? 18.28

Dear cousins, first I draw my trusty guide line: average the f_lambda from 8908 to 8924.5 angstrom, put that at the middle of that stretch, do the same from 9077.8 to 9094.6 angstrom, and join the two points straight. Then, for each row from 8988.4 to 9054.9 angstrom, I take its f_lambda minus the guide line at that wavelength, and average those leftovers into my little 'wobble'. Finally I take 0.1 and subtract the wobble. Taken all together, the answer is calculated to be 0.22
